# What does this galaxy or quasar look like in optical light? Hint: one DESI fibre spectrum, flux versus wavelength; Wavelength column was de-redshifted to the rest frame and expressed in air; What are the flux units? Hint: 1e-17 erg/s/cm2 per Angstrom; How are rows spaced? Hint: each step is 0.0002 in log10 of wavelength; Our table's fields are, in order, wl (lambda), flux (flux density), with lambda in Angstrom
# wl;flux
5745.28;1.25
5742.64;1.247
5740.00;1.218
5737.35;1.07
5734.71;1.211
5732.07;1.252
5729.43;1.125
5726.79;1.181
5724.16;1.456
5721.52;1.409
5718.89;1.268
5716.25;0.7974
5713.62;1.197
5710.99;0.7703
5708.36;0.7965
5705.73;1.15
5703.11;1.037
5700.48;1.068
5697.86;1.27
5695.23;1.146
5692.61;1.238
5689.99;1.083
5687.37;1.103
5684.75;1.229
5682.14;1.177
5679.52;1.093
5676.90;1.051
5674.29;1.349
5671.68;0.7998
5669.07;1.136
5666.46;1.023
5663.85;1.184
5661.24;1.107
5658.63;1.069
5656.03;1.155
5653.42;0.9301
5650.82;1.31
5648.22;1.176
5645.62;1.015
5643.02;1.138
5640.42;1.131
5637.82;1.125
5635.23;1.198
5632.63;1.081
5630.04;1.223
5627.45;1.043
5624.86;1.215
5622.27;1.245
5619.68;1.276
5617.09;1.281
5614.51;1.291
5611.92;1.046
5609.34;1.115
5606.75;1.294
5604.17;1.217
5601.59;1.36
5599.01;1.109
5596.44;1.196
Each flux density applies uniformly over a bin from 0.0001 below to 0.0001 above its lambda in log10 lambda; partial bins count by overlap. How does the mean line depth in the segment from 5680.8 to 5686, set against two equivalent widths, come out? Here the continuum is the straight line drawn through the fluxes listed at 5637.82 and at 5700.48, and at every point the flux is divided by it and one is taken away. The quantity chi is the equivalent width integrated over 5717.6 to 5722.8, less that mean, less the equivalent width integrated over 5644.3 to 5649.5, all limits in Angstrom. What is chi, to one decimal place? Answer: 1.4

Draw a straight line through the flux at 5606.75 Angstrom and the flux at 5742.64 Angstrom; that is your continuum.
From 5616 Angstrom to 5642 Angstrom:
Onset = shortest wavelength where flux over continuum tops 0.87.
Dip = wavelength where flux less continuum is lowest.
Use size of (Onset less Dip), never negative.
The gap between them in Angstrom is 10.4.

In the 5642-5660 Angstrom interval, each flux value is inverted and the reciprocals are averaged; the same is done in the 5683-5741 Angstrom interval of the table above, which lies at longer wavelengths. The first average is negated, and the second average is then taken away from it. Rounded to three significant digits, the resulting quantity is -1.81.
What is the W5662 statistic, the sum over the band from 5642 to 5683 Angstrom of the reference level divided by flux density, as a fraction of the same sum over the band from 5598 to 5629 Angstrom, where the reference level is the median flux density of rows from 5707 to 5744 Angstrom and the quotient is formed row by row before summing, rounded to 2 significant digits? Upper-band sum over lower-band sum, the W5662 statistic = 1.5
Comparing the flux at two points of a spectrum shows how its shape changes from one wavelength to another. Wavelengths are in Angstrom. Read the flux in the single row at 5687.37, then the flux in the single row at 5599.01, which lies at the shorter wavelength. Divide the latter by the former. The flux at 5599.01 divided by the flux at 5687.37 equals 1.01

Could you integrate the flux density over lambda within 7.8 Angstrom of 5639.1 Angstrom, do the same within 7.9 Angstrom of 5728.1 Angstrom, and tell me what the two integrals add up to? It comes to 37.5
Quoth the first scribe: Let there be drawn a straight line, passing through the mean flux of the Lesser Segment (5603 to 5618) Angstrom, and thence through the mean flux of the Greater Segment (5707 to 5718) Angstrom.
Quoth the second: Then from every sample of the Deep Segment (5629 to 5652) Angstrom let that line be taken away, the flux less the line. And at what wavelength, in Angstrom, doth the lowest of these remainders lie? 5645.62 Angstrom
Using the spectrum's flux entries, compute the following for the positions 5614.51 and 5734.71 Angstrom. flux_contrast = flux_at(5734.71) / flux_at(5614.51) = 0.94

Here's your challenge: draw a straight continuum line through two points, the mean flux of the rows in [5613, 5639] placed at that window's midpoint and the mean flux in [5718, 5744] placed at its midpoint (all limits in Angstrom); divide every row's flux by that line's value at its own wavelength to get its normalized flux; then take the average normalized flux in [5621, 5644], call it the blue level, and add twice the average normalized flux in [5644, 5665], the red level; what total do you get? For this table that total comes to 2.81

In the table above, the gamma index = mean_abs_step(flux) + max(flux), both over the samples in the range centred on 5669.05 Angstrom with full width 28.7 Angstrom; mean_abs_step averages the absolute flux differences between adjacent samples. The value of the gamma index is 1.53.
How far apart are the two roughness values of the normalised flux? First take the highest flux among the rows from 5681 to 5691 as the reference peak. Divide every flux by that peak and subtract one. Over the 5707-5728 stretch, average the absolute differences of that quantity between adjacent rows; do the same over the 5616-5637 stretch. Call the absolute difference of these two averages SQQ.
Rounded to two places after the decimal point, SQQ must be 0.13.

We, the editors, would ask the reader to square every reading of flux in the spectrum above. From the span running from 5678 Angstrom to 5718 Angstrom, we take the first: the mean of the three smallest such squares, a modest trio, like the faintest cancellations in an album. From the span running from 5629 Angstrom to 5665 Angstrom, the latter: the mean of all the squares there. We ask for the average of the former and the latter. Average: 0.95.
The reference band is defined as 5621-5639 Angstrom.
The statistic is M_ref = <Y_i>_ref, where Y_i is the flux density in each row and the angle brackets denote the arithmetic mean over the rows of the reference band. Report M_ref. 1.16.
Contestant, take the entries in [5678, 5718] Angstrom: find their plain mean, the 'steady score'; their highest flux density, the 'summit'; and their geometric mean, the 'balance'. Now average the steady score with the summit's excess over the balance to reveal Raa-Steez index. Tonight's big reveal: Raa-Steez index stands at 0.64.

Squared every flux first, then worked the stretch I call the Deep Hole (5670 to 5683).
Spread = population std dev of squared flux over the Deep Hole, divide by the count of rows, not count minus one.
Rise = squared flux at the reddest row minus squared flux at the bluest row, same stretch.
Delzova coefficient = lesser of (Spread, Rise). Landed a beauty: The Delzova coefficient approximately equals 0.4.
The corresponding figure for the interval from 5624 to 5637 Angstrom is 0.0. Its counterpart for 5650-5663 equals -0.5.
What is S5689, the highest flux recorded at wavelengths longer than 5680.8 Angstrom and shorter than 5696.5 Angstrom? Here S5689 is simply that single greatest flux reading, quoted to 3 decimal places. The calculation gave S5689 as 1.238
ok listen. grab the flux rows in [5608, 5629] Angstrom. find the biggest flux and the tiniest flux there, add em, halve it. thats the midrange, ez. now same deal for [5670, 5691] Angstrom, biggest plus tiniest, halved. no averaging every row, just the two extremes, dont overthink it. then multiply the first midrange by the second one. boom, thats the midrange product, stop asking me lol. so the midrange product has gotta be 1.25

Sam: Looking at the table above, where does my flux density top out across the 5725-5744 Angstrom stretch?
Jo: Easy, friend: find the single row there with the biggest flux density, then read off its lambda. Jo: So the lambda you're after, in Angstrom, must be 5732.07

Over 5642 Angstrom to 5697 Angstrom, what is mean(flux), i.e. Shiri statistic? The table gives 1.12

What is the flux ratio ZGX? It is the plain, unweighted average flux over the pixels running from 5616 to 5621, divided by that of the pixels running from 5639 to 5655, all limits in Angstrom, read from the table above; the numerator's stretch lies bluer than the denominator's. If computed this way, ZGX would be 1.14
